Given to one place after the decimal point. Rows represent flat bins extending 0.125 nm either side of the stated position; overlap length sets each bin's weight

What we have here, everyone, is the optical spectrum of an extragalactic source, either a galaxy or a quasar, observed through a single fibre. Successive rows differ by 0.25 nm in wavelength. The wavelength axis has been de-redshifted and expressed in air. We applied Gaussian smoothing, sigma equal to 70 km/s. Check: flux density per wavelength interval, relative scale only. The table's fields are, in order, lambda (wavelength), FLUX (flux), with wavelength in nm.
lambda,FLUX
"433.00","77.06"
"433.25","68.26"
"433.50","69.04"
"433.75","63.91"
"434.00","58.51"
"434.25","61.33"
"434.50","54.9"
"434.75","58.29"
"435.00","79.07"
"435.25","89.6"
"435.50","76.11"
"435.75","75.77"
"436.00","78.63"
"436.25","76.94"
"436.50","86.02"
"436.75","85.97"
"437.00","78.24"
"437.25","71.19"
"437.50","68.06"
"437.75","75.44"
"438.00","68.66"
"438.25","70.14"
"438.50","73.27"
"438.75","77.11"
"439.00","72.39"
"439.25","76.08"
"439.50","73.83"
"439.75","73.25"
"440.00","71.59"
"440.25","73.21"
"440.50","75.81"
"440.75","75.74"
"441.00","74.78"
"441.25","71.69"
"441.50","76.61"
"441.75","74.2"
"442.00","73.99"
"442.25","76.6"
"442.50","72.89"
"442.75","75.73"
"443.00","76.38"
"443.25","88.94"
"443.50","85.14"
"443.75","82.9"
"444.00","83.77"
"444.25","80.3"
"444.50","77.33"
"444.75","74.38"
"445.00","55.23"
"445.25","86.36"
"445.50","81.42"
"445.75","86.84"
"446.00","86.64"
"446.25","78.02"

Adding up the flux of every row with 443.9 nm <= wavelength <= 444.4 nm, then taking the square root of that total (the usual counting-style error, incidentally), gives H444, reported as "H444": 12.8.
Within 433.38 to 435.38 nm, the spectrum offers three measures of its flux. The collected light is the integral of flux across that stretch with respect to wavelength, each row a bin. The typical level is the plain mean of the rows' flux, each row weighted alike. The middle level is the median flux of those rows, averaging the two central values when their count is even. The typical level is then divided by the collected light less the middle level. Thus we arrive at 0.94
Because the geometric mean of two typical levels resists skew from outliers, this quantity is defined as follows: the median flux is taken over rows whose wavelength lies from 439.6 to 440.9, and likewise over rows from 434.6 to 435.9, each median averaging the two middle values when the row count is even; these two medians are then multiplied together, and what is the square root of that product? 74.7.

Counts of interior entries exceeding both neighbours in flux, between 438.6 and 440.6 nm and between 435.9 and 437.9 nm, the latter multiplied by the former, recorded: 1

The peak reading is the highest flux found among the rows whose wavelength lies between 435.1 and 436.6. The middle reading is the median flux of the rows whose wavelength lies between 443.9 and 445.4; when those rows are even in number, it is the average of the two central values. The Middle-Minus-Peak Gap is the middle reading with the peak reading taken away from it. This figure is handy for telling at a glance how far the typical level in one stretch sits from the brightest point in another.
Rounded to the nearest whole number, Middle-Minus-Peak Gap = -11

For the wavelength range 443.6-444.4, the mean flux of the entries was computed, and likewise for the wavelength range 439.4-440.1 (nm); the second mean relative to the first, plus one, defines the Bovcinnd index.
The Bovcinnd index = 1.89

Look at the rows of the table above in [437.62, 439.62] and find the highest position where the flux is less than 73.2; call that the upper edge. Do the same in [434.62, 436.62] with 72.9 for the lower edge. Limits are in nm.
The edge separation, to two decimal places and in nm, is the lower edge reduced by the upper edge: -4.25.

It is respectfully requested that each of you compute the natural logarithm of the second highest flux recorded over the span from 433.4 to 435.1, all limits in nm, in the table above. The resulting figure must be 4.23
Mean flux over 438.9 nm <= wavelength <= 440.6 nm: 73.7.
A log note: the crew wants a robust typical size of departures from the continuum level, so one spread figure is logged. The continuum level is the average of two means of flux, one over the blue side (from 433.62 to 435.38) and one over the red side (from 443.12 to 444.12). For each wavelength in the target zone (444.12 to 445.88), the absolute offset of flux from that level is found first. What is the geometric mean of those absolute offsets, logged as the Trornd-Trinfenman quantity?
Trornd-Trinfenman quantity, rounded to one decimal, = 5.4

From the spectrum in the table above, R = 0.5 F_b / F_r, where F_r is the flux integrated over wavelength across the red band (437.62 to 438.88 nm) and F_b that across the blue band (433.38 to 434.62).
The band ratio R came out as 0.42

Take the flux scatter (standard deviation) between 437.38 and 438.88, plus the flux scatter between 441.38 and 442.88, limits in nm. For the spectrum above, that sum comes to 5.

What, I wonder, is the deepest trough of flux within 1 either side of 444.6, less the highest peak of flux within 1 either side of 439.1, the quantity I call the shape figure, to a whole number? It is -22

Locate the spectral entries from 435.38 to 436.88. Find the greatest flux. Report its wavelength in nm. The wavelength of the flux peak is 436.50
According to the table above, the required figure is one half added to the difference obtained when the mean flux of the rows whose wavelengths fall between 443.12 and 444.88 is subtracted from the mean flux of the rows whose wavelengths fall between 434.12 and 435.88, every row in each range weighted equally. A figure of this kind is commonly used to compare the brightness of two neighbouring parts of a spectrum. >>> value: -11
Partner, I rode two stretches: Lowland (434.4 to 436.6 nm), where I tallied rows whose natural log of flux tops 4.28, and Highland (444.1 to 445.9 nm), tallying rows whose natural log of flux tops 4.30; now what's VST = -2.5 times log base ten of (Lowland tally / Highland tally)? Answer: -0.17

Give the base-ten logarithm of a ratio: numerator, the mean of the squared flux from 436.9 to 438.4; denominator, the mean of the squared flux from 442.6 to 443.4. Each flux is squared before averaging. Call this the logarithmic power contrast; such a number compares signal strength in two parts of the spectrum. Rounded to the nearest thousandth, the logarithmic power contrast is -0.097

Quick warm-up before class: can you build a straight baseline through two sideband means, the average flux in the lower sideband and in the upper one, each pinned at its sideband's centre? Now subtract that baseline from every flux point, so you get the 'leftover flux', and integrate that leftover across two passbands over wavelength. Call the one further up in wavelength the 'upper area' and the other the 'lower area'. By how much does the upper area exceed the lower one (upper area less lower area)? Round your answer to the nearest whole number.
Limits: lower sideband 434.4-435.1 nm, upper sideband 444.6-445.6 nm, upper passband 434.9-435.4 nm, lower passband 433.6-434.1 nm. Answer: 11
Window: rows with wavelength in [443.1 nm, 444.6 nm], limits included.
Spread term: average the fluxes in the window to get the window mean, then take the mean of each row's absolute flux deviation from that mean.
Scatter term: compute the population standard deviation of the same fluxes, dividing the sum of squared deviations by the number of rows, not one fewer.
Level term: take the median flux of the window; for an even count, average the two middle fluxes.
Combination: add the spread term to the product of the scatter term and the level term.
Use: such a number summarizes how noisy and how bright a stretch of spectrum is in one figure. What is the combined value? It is 307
